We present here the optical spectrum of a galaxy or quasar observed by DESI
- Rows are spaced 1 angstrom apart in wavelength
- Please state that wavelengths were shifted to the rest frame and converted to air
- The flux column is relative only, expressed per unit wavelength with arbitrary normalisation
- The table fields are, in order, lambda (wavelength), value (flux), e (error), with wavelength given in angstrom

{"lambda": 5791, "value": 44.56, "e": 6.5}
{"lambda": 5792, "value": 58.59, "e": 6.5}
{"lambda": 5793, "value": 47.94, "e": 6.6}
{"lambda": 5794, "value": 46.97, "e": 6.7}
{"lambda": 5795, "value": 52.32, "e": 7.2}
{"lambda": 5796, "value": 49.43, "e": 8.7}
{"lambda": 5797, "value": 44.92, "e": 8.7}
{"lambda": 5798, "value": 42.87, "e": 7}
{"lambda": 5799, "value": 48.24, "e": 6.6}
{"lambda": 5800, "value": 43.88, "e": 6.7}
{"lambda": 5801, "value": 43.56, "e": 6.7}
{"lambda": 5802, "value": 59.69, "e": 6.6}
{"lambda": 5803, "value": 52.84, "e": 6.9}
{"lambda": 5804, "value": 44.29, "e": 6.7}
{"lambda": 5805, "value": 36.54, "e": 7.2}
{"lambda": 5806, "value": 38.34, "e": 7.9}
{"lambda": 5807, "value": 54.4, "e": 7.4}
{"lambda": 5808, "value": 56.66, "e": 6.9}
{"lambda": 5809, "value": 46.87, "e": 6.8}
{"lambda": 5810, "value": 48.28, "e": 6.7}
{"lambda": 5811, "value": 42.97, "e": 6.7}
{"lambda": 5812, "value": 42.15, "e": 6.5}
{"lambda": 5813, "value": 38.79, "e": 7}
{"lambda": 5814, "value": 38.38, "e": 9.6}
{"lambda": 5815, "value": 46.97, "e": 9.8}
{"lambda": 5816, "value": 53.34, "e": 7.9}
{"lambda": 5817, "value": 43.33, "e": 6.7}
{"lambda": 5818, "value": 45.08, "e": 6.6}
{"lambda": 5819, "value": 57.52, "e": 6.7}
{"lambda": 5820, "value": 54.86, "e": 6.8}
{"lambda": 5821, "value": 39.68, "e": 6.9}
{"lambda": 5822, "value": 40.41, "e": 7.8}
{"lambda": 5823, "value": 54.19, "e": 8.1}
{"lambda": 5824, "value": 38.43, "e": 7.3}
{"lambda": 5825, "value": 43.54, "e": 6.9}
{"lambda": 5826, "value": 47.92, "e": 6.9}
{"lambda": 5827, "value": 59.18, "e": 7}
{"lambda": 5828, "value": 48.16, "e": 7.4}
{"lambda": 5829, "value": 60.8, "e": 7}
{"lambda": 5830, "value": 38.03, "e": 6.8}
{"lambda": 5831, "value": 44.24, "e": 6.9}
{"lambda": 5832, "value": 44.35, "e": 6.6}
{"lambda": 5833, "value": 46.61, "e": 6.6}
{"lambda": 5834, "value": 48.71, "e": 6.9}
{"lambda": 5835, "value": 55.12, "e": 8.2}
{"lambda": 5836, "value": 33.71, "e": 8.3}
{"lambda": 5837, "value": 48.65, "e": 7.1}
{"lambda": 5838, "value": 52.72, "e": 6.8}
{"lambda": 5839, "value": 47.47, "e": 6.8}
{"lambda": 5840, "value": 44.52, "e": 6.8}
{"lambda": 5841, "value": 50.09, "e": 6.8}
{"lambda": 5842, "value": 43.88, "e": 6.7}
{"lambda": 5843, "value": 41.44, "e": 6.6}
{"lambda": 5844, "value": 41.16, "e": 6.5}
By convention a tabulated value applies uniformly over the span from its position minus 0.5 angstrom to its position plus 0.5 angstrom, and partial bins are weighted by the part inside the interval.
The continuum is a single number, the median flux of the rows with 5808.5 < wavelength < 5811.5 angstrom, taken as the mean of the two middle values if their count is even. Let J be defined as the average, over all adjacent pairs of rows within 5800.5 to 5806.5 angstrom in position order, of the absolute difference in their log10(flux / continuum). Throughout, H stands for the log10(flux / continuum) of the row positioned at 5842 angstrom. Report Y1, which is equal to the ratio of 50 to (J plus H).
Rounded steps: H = -0.029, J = 0.074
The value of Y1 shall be 1098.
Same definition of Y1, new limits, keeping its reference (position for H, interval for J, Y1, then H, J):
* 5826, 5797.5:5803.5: 750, 0.010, 0.057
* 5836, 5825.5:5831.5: -1526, -0.143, 0.110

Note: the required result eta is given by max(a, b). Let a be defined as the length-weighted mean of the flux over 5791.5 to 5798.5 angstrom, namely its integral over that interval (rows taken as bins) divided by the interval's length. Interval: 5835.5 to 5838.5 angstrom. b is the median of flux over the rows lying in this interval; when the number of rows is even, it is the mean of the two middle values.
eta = 49.0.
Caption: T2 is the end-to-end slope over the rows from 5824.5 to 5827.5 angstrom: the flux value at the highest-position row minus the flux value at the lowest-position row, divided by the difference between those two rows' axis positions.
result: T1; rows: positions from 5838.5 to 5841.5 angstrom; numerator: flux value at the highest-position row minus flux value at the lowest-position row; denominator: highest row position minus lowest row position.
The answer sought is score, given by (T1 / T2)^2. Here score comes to 0.0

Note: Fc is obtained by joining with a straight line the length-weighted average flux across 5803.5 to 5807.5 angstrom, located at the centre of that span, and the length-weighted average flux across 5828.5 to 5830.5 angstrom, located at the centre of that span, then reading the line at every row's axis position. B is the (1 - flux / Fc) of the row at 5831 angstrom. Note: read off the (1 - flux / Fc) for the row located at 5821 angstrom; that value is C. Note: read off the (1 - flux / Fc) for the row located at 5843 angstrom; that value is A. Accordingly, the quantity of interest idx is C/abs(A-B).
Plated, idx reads 1.6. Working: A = 0.22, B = 0.11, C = 0.16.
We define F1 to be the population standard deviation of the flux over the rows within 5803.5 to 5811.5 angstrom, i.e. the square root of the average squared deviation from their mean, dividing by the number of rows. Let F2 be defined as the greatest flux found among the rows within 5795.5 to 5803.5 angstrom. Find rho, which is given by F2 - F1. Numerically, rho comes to 53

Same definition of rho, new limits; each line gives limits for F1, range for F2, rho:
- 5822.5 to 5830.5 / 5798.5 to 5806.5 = 52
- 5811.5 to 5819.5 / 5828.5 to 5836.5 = 54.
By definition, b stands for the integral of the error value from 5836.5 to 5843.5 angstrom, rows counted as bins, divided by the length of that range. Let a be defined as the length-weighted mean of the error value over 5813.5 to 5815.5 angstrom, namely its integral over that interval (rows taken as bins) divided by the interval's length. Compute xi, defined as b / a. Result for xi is 0.70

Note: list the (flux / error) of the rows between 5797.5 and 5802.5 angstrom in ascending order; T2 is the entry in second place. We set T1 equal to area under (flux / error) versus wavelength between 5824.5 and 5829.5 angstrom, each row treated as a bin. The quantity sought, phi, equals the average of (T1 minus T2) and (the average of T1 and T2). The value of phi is 26.1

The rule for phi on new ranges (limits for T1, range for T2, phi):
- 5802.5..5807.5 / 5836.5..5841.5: 21.9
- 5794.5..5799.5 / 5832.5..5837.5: 22.0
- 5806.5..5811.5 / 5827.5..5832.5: 25.5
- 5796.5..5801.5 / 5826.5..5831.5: 22.1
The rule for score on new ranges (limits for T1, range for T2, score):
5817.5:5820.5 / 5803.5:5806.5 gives 2.7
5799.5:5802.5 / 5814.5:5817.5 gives 18.9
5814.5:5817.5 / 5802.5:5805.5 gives 0.0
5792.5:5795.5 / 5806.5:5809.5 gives 0.3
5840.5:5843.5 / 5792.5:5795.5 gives 3.9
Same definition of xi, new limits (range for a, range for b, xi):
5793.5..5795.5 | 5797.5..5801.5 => 0.97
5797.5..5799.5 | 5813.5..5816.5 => 1.34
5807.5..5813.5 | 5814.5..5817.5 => 1.20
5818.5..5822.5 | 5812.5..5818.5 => 1.13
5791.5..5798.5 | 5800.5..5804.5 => 0.92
